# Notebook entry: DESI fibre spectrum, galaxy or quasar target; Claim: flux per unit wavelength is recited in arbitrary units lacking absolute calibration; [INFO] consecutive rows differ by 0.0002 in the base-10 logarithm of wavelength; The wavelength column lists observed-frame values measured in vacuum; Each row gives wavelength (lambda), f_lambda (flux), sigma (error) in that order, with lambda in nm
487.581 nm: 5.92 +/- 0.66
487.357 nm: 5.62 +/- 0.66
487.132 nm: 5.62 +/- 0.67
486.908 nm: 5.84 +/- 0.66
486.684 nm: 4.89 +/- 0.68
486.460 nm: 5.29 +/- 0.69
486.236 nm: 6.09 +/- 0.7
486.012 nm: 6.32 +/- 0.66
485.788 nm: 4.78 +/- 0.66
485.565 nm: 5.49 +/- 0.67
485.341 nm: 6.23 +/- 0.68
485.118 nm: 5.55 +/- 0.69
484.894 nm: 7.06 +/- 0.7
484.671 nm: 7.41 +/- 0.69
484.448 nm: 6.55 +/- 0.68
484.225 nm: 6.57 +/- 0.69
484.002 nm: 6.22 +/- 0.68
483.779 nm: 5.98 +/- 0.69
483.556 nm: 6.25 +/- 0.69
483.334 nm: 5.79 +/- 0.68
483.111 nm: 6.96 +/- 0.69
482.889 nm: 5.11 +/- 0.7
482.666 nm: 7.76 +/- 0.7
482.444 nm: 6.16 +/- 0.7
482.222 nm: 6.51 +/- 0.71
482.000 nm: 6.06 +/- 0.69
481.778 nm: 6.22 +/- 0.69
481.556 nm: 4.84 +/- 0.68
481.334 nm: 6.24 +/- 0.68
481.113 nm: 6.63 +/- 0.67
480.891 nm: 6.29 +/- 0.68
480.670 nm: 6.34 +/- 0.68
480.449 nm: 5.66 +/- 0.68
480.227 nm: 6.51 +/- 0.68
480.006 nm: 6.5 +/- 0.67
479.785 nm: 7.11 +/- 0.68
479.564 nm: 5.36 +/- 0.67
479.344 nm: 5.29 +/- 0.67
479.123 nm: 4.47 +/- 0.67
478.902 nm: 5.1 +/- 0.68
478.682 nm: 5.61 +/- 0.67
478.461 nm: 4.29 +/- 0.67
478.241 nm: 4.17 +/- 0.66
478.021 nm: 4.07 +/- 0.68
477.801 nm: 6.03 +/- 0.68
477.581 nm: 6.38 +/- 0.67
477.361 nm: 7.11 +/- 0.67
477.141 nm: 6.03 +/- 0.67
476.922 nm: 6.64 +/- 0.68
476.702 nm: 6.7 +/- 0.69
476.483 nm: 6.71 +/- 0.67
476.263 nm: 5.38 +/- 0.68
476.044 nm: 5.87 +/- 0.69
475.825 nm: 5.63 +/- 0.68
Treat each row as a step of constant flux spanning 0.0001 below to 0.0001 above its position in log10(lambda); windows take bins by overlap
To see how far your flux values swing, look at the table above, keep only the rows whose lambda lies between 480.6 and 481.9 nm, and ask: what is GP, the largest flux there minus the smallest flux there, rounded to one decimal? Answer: 1.8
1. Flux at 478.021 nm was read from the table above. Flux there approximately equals 4.07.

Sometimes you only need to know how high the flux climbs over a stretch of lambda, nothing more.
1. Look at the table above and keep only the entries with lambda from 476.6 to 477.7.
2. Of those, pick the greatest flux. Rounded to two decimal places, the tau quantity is 7.11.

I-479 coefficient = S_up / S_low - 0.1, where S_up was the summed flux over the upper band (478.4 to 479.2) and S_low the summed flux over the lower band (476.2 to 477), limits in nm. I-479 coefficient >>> 0.67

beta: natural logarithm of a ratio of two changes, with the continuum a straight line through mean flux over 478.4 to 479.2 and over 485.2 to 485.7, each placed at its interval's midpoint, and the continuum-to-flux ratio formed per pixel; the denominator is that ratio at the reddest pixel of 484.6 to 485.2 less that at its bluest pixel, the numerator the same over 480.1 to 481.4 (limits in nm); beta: -2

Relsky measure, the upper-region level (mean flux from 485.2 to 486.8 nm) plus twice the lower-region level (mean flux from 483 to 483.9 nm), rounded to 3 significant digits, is 18.1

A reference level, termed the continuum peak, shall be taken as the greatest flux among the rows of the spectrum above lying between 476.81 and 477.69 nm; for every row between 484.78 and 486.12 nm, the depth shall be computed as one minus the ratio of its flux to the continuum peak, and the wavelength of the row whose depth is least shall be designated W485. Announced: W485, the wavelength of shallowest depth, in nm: 484.894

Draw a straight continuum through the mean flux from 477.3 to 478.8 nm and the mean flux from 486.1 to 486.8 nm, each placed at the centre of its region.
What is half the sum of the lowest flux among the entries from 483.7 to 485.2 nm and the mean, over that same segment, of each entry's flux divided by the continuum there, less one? 2.87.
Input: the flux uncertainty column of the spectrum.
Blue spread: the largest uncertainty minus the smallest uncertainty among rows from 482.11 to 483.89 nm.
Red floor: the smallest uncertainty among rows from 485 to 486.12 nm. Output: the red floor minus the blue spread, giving 0.630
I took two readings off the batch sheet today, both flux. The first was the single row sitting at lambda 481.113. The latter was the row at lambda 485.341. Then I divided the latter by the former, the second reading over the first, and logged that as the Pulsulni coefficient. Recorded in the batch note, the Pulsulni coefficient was 0.94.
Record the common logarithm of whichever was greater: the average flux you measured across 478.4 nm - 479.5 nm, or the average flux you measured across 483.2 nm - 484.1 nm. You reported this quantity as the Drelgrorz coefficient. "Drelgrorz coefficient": 0.78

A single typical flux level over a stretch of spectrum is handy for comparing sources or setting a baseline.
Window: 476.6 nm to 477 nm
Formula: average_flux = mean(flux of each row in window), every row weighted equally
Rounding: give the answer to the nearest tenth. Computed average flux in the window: 6.7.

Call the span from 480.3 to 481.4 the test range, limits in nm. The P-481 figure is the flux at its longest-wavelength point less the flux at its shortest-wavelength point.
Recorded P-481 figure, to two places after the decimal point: 0.58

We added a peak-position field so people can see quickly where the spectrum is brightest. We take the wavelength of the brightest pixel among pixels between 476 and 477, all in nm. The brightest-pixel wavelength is 476.483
